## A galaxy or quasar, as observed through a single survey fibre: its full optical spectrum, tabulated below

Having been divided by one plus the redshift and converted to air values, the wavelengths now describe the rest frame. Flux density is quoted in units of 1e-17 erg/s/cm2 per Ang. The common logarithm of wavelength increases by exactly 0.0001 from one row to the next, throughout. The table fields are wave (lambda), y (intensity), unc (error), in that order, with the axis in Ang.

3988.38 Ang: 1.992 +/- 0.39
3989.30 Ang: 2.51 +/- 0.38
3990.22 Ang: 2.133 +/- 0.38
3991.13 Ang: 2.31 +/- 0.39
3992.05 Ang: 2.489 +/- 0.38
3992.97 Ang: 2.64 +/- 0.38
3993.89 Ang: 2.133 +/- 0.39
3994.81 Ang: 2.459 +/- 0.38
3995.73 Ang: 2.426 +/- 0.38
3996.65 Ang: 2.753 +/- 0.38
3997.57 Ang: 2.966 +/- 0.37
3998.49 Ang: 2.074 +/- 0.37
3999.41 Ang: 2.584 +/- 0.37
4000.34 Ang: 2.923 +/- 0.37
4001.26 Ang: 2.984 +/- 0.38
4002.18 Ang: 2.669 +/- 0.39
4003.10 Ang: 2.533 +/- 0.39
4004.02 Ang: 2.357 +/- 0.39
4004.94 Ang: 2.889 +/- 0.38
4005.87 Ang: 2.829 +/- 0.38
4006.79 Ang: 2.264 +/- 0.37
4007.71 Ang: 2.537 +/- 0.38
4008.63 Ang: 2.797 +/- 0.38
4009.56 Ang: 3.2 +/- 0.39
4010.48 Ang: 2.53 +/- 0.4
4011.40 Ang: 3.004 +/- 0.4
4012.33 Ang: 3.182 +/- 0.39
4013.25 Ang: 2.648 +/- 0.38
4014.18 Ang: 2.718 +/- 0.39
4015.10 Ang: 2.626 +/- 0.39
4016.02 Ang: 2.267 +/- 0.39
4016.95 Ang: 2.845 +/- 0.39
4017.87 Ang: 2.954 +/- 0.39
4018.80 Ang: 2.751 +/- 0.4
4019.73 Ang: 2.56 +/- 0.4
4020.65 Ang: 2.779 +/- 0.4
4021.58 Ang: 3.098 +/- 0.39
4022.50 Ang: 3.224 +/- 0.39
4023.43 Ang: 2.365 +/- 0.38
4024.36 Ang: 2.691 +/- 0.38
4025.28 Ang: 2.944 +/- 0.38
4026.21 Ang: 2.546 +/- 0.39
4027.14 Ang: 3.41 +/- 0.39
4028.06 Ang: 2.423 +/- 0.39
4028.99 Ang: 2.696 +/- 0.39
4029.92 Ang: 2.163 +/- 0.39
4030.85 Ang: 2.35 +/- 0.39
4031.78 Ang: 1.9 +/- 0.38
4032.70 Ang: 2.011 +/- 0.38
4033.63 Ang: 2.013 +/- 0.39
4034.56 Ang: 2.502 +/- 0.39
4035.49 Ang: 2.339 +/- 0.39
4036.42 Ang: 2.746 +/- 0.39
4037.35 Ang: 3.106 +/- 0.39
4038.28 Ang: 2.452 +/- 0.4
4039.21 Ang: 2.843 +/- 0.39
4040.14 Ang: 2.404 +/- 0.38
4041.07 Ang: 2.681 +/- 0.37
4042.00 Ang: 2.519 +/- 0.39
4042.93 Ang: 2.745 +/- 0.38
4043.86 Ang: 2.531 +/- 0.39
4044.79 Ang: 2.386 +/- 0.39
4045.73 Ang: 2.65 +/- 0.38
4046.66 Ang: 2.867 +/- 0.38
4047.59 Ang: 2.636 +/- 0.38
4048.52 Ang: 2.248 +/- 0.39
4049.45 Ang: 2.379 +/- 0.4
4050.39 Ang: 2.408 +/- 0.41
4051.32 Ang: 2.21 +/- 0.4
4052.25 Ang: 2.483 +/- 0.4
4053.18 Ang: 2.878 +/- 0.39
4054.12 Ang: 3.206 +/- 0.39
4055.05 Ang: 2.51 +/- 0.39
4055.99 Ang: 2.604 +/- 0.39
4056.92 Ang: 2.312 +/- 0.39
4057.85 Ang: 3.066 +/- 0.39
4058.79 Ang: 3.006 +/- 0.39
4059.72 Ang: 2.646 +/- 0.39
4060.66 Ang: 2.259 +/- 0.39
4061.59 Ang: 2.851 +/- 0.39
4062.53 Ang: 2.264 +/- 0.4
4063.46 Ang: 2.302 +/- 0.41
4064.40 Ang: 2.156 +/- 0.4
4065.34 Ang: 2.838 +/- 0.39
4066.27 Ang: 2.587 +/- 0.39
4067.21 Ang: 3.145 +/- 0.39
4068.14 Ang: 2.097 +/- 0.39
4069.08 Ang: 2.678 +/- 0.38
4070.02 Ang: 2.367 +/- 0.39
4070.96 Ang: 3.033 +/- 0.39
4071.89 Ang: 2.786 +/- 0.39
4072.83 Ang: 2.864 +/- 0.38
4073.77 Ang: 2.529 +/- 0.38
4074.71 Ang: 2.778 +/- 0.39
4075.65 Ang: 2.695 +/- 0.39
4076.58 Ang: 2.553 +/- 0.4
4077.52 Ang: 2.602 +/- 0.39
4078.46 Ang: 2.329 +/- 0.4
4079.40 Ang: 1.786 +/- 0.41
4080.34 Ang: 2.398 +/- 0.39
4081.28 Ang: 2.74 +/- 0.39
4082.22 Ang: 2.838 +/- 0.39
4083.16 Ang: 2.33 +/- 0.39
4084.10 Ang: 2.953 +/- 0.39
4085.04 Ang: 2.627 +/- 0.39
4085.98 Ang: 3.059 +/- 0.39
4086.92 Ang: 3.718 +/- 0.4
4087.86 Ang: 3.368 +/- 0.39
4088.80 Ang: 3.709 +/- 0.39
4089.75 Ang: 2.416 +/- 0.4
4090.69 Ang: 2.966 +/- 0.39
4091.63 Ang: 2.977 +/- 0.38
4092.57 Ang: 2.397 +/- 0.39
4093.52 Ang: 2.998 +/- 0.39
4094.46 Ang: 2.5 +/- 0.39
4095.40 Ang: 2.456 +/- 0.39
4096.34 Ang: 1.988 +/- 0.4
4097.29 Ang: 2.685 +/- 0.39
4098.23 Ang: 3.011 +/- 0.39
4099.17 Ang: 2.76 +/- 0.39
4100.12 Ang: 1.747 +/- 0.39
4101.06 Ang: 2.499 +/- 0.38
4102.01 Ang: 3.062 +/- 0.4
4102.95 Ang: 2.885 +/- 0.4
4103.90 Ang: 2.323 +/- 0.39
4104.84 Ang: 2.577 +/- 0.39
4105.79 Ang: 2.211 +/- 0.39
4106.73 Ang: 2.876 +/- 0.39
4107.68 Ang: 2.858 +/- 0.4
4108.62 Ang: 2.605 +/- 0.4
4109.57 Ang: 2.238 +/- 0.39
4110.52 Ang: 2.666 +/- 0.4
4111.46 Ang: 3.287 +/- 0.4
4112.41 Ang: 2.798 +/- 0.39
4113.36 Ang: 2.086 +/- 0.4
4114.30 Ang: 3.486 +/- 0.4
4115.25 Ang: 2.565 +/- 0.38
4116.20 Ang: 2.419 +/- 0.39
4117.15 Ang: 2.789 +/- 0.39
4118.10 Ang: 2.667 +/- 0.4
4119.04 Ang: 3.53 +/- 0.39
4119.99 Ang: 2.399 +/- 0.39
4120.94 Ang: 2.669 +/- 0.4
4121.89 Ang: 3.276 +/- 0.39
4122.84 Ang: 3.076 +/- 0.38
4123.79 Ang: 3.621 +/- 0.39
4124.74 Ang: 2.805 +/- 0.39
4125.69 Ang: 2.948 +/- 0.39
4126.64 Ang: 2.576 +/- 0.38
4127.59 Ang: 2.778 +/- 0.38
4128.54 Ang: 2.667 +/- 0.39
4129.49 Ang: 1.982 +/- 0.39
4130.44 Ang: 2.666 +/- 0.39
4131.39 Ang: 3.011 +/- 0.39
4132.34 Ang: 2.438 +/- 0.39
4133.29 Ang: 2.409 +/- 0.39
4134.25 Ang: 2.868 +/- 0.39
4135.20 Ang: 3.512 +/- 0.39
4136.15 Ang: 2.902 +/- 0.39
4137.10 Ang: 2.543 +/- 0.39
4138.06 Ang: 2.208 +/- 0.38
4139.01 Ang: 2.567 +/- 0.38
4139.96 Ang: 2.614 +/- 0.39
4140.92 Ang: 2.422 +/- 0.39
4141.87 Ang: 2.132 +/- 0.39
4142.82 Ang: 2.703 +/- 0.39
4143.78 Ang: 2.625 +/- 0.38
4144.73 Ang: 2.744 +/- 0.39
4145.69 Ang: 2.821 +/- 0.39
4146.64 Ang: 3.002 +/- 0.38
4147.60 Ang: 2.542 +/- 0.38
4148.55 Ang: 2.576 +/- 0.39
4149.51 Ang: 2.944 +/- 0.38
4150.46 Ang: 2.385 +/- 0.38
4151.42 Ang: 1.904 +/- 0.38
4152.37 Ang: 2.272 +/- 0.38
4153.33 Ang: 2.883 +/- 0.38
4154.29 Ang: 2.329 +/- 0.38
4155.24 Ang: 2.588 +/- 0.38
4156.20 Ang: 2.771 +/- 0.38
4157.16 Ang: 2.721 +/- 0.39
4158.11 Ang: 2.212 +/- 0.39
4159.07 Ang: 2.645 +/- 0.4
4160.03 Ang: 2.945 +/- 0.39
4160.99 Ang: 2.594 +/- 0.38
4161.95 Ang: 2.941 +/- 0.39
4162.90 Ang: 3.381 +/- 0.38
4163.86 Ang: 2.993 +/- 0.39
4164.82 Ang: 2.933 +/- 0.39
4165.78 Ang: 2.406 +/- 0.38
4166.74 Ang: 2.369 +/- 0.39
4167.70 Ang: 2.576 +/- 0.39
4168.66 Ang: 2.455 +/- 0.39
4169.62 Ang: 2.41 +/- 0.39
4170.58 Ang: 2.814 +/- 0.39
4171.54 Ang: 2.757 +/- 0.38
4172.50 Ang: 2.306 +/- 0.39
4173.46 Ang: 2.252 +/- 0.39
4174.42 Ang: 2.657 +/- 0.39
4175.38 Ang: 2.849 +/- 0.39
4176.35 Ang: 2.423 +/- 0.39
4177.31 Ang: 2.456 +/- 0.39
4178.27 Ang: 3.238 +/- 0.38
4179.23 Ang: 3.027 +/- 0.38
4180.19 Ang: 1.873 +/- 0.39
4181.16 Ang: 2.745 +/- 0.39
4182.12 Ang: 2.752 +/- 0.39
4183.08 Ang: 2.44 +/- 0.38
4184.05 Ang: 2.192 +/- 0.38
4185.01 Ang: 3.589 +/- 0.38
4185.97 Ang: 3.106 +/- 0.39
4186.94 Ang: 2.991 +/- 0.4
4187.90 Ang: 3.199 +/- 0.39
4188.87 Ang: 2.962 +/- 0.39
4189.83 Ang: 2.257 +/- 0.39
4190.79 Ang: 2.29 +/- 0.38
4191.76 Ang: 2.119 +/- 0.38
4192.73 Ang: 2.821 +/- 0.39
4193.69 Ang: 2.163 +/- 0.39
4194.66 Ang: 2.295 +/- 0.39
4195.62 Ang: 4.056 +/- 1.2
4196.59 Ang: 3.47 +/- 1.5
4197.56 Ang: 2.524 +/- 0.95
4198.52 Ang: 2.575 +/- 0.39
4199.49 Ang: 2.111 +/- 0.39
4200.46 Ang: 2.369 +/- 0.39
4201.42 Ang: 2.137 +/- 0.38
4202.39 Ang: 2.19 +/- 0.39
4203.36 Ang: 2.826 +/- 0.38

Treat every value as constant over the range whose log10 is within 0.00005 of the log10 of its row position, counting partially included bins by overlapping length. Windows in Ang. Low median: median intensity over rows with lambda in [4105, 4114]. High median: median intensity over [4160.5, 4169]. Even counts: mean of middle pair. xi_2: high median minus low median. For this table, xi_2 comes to -0.07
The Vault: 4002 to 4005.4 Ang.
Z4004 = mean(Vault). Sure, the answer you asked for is 2.61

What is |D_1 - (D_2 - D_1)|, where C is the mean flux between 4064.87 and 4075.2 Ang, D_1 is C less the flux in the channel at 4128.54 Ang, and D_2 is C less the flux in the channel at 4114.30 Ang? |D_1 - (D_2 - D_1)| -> 0.85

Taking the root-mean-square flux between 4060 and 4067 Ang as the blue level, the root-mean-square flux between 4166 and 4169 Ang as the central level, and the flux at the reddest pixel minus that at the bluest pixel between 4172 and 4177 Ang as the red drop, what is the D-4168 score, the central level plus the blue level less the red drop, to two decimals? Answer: 4.83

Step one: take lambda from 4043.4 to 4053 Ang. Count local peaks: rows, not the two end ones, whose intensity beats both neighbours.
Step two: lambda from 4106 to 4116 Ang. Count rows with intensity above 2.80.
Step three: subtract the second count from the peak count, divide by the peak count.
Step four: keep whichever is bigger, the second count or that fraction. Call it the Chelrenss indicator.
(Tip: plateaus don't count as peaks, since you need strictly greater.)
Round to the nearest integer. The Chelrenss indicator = 4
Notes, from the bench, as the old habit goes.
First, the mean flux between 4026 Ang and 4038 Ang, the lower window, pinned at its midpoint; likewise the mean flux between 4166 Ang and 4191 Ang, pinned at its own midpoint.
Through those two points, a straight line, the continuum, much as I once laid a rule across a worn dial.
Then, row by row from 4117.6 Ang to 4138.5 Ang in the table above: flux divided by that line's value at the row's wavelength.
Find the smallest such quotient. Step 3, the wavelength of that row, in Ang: 4129.49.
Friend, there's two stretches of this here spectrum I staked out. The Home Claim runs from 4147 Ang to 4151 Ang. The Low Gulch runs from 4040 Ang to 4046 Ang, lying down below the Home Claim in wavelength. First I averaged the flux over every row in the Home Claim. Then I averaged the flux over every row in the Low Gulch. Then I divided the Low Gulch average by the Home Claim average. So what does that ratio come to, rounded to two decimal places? 0.98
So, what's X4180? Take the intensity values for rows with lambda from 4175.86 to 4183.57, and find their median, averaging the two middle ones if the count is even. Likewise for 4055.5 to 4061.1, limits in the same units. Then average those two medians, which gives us 2.61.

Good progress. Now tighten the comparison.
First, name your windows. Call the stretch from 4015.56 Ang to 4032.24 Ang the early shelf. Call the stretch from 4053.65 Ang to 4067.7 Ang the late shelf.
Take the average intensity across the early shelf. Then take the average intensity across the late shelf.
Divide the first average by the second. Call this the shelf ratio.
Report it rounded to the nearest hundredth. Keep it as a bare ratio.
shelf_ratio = 1.01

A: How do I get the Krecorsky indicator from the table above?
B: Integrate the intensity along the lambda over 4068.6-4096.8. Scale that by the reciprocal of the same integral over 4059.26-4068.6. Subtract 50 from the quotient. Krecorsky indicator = -46.7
